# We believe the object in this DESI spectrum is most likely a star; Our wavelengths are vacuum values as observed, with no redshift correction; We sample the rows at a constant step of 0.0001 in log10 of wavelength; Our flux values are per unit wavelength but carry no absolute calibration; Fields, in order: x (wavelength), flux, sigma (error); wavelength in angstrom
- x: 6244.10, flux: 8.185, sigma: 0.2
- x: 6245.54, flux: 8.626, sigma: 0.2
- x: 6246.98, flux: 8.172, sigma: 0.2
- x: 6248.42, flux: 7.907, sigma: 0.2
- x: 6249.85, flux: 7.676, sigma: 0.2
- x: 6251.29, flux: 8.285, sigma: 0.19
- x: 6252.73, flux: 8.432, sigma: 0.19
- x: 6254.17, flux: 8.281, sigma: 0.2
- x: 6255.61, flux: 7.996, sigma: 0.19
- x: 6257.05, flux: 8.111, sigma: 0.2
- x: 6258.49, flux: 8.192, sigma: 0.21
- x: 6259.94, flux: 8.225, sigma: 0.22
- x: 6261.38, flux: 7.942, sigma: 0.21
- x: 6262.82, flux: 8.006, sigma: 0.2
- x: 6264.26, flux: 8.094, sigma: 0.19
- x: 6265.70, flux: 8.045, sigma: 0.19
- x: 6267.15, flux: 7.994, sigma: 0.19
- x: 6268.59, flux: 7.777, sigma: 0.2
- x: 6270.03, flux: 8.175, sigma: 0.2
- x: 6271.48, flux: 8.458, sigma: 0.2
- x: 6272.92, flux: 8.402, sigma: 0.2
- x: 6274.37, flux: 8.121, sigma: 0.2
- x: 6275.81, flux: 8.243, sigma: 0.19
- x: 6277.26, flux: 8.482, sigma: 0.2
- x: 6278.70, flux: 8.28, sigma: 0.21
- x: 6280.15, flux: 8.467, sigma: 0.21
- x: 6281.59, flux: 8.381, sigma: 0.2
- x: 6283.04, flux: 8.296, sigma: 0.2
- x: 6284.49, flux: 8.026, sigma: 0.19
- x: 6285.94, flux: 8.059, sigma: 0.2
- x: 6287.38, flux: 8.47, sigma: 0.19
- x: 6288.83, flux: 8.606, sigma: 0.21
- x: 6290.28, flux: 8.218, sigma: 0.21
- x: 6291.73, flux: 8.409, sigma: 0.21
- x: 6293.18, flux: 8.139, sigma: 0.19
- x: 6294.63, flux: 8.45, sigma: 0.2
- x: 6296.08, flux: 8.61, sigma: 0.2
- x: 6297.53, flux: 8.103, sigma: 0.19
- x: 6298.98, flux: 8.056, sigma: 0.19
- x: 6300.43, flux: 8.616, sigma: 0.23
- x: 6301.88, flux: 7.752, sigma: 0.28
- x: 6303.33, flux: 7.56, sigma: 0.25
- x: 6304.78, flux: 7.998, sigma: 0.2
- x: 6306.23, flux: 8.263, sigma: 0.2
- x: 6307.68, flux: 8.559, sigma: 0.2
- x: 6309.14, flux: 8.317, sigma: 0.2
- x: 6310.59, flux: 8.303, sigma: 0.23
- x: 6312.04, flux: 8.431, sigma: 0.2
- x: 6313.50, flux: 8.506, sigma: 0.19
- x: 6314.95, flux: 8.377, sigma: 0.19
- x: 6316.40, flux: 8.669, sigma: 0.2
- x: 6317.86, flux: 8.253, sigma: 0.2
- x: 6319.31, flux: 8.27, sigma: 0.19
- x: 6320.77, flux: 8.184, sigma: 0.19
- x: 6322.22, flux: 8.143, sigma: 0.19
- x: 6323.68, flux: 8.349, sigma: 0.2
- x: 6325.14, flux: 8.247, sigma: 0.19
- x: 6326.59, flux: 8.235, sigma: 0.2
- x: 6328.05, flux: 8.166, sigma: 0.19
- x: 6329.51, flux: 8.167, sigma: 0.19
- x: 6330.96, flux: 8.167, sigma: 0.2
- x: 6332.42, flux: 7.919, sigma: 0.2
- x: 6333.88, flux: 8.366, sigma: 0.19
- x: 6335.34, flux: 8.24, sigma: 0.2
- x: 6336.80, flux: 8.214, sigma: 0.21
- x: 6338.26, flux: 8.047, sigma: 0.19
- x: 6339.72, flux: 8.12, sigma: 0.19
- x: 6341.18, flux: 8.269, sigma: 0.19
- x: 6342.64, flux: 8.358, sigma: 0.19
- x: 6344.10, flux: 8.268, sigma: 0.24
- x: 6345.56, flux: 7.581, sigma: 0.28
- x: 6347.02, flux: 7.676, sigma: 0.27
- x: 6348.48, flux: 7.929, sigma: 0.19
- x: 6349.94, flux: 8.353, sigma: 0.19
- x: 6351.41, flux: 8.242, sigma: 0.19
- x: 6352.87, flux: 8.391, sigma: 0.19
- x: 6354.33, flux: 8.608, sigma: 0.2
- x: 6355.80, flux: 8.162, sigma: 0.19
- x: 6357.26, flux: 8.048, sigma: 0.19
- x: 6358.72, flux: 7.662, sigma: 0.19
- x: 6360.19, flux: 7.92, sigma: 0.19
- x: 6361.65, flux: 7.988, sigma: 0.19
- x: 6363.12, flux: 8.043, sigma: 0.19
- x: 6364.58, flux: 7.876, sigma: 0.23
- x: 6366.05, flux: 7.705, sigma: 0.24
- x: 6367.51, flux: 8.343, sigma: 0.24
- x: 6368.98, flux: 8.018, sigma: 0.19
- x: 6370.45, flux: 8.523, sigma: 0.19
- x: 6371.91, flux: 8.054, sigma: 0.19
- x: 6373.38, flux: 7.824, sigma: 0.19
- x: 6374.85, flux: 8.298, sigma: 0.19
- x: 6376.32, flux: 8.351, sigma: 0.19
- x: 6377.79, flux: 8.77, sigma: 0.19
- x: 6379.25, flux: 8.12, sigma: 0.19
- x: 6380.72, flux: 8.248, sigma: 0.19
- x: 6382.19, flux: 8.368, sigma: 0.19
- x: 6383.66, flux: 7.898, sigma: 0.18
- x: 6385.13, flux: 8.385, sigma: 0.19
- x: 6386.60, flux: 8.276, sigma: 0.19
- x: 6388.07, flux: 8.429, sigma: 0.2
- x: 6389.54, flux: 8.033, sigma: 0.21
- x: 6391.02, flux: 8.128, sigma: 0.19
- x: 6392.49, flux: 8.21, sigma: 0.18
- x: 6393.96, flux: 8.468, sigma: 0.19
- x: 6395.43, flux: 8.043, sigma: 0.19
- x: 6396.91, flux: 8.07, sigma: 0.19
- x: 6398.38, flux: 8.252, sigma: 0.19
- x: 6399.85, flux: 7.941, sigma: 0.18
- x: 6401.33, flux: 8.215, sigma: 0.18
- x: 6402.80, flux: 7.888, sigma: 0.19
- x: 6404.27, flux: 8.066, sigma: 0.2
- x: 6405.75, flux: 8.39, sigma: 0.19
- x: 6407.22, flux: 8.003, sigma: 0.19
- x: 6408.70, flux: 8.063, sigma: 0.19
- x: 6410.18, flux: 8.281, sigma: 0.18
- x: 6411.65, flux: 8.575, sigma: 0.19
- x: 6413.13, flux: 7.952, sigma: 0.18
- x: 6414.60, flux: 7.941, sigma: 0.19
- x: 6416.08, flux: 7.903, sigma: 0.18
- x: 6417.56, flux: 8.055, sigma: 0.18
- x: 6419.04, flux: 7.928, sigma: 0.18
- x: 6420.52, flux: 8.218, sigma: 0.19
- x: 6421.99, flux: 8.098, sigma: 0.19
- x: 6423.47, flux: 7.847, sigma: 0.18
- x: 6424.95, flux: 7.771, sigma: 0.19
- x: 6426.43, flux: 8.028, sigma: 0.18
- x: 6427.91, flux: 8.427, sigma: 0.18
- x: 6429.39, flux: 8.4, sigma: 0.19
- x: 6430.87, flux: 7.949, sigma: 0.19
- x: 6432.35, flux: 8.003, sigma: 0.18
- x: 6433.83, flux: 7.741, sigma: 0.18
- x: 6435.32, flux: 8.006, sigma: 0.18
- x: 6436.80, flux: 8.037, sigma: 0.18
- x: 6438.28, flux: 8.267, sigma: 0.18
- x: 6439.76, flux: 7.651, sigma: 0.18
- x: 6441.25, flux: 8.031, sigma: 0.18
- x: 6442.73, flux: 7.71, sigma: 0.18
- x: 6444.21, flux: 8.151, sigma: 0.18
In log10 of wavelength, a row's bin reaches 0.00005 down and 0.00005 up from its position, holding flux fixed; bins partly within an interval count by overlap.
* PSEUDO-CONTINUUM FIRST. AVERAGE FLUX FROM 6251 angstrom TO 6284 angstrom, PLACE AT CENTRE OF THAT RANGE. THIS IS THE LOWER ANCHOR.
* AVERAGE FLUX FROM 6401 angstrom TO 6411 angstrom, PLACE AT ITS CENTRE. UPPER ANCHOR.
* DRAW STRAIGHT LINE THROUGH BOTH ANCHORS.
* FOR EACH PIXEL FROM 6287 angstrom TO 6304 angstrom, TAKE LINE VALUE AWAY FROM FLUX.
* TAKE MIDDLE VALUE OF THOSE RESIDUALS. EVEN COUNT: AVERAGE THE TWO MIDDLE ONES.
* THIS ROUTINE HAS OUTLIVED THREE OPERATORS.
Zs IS 0.12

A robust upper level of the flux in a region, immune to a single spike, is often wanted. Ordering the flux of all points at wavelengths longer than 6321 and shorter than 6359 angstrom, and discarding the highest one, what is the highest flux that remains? 8.391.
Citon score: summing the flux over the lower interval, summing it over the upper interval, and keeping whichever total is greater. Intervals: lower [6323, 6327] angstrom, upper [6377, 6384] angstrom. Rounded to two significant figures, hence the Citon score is 41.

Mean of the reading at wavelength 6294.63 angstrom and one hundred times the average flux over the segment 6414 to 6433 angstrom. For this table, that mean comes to 406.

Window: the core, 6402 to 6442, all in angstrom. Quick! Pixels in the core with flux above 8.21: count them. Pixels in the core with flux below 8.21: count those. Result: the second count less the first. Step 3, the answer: 13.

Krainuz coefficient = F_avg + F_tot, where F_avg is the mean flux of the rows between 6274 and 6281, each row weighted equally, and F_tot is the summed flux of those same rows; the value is 49.9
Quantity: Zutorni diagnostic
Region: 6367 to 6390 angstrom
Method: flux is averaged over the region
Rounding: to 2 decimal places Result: 8.25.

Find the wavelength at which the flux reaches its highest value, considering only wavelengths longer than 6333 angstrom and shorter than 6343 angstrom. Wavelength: 6333.88 angstrom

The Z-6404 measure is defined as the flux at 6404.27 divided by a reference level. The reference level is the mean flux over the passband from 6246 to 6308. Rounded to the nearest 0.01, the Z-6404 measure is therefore 0.98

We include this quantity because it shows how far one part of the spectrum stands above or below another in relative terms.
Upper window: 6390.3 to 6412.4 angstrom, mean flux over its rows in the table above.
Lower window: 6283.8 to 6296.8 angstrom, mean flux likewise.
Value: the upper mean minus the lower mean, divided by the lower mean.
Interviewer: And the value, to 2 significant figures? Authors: -0.019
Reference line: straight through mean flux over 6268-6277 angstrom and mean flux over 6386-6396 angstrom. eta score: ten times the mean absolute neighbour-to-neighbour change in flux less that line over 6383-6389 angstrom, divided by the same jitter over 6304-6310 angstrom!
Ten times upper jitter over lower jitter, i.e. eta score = 9.3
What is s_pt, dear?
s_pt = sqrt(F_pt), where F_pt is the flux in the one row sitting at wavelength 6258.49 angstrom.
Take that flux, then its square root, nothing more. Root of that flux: 2.86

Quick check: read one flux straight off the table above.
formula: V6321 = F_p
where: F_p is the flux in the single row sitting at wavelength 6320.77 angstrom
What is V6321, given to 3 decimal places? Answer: 8.184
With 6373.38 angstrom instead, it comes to 7.824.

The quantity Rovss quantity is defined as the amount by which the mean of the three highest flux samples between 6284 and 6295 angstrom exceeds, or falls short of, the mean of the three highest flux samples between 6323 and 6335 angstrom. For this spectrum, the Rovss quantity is 0.19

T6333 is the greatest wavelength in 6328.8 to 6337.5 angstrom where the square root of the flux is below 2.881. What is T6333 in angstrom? 6336.80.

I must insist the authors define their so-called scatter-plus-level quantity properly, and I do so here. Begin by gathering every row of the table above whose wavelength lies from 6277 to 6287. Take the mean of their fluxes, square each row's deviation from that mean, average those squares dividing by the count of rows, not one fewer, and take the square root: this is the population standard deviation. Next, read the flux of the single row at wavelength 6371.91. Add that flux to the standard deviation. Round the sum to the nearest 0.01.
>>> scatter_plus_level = 8.22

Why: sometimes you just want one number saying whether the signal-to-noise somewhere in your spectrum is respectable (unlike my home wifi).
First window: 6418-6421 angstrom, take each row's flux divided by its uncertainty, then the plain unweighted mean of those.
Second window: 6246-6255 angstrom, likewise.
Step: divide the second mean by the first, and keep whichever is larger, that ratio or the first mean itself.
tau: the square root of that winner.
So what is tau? 6.61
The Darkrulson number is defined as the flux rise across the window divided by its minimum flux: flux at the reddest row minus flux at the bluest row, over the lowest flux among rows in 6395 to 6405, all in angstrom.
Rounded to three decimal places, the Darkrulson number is 0.003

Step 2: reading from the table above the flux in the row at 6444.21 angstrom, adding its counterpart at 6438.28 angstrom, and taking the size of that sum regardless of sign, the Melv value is 16.4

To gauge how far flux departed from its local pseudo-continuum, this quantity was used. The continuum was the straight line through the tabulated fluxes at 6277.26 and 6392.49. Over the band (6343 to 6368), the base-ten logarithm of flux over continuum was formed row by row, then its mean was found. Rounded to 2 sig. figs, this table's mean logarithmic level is -0.014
